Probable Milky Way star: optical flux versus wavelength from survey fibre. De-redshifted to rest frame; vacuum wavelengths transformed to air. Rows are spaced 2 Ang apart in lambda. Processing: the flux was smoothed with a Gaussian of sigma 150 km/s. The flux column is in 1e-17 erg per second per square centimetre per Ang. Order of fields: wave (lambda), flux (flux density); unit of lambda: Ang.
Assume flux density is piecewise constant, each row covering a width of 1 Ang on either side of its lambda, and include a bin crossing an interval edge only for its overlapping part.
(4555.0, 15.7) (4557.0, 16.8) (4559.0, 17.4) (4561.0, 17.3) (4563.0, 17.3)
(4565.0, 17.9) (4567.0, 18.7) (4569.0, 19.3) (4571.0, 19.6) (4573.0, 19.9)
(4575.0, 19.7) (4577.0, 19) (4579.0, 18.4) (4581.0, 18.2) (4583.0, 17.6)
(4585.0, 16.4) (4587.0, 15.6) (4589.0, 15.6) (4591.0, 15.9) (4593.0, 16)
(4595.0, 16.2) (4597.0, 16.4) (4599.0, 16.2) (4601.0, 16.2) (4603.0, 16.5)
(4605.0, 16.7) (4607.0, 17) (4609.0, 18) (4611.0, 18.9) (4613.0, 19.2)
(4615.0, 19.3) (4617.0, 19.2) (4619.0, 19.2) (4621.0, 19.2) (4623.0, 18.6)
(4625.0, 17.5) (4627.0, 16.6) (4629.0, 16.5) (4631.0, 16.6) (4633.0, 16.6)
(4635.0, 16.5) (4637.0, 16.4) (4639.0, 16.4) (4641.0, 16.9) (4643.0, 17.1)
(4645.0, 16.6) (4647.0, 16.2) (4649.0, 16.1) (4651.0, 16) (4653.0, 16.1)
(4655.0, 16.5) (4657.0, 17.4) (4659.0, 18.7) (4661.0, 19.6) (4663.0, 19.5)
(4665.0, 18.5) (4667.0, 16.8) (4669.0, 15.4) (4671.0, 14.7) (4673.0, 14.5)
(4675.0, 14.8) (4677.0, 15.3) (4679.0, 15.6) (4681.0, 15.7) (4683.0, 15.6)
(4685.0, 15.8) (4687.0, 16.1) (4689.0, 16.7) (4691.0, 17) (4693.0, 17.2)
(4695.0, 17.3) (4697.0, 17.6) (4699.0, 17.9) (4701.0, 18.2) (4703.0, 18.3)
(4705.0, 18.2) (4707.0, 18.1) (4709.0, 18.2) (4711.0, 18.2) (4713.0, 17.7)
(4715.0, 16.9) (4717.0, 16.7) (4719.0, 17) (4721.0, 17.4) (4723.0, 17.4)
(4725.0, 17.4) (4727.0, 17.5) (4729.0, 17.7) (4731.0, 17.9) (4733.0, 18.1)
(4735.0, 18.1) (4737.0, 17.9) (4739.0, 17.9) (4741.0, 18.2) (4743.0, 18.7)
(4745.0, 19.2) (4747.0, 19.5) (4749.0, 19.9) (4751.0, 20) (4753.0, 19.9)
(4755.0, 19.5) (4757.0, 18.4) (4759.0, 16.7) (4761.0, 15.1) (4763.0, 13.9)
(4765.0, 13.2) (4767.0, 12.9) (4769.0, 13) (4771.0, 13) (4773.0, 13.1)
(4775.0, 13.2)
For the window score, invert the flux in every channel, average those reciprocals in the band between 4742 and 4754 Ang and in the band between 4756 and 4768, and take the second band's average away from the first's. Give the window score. -0.016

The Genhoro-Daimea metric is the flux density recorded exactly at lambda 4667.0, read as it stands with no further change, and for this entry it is 16.8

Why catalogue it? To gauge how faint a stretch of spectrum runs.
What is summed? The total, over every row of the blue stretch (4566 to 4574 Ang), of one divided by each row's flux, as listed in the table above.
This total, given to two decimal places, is 0.21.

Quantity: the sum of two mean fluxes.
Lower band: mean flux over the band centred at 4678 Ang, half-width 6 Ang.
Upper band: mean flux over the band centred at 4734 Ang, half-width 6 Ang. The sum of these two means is 33.2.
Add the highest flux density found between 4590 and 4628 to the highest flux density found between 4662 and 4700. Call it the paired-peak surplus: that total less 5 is 33.8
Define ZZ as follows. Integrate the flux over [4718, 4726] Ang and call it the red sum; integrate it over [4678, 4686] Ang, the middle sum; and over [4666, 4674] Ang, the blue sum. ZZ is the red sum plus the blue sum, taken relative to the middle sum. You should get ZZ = 2.08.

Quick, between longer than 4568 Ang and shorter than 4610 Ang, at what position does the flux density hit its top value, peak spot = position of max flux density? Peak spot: 4573.0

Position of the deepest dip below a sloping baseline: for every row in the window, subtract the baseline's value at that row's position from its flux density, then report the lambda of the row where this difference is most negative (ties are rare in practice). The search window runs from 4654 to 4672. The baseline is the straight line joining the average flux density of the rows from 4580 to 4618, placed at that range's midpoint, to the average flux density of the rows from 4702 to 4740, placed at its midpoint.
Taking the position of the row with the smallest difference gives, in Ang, 4671.0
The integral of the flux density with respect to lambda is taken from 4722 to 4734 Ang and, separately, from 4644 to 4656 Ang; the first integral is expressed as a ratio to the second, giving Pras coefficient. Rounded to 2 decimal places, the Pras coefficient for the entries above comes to 1.09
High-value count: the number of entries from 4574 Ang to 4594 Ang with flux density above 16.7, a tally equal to 5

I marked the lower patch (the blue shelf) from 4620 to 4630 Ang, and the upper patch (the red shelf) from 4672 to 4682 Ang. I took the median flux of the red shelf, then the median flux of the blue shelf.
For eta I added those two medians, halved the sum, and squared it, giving 269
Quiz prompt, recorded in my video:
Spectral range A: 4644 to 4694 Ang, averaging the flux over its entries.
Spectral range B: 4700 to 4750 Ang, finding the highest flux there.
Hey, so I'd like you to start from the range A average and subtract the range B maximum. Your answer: -3.4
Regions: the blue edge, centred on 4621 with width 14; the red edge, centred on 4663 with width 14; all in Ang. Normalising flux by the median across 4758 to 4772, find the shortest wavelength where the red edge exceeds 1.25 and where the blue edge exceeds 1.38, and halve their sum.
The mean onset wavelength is 4636 Ang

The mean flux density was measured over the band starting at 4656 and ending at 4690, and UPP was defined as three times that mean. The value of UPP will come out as 49.5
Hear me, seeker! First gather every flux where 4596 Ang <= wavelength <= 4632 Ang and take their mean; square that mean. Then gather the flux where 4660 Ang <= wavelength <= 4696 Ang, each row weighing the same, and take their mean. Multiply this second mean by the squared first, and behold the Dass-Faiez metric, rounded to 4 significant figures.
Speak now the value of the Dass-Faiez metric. 5128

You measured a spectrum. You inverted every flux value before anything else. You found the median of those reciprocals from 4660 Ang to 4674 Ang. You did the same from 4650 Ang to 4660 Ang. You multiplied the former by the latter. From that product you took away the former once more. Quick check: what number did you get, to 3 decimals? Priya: -0.056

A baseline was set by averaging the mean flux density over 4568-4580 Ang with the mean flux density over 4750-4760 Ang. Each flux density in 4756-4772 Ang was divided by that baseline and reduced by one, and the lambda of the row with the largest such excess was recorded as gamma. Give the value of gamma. 4757.0 Ang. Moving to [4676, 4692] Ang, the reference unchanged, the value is 4691.0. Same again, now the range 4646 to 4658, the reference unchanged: 4657.0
